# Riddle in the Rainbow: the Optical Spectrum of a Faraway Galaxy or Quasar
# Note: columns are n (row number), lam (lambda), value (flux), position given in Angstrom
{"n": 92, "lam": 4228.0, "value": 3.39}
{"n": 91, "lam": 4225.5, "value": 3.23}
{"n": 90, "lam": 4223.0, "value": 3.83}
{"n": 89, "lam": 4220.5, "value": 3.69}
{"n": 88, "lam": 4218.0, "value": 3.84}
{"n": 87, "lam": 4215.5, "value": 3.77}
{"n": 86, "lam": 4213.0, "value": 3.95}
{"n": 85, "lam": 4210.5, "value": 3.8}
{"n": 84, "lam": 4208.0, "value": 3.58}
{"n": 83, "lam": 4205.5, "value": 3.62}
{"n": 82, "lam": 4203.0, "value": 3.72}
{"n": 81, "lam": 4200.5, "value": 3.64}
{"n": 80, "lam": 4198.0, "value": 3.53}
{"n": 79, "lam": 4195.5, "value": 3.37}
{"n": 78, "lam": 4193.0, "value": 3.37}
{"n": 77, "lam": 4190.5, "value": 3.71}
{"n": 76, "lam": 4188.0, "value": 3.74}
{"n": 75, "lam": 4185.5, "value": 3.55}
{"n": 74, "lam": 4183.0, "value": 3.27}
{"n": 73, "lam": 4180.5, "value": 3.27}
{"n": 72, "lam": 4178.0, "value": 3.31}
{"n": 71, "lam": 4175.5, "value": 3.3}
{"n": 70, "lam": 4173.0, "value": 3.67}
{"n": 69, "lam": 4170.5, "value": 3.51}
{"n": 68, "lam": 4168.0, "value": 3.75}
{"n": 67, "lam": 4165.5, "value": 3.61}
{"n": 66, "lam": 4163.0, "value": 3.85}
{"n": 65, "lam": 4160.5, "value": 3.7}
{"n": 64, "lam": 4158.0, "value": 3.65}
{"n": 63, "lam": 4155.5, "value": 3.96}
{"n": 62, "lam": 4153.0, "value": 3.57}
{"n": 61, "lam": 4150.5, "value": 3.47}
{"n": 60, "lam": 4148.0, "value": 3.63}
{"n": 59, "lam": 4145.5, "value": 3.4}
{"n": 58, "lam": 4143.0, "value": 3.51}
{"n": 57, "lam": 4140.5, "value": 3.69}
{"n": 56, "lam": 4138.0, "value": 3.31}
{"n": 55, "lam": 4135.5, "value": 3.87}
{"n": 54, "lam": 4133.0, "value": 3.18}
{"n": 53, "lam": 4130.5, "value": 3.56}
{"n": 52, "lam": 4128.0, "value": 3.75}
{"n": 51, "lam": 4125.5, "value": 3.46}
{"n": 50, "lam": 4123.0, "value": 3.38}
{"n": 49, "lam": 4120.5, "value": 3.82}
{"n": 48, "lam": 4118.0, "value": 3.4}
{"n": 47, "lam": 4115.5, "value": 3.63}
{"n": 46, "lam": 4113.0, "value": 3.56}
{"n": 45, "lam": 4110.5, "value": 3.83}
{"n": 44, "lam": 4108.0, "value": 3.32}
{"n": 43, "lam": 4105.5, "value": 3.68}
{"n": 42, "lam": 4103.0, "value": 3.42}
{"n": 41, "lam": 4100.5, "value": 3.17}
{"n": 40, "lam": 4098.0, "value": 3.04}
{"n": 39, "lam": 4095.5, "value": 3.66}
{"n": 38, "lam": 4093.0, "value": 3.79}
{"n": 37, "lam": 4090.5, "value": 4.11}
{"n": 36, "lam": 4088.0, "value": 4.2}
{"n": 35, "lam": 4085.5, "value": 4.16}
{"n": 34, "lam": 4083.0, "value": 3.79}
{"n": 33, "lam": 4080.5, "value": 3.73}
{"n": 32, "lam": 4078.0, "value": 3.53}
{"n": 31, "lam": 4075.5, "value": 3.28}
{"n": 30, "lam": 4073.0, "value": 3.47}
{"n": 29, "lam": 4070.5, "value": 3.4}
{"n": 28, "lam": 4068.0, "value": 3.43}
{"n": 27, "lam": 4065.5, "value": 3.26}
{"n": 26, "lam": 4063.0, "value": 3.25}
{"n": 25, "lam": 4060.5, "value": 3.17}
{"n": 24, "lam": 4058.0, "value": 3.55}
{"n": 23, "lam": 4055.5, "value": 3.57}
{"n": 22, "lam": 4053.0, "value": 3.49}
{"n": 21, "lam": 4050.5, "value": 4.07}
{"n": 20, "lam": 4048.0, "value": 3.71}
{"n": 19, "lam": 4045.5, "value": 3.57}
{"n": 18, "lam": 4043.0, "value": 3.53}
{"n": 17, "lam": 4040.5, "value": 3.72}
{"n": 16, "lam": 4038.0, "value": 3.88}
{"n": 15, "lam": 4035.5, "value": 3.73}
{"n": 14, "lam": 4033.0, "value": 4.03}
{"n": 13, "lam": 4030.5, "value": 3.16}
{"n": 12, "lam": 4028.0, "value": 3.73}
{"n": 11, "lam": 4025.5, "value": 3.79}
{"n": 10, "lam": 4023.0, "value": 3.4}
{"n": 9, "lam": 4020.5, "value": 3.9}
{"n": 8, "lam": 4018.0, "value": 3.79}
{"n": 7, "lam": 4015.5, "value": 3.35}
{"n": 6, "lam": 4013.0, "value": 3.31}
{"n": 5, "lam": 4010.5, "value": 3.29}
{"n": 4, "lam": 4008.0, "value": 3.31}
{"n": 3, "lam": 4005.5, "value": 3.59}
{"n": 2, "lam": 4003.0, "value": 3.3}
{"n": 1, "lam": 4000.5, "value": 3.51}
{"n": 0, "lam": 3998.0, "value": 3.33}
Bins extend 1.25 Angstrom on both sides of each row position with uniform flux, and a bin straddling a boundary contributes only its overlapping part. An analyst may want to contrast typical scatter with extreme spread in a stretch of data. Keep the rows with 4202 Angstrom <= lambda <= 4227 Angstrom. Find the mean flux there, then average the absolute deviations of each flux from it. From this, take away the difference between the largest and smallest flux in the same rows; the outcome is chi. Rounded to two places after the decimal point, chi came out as -0.58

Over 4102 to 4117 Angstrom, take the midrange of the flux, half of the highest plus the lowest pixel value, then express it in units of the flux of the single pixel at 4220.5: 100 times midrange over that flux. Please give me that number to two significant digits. 97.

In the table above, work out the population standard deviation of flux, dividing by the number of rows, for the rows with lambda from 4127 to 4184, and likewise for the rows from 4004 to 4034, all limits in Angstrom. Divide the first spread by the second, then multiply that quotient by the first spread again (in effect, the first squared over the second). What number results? 0.16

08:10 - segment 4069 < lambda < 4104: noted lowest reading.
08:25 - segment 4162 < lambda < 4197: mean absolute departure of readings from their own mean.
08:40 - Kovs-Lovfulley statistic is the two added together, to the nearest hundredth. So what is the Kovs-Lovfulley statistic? 3.22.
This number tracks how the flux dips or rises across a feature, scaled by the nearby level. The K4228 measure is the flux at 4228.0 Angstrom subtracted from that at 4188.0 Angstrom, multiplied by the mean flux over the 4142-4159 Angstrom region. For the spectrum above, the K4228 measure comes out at 1.3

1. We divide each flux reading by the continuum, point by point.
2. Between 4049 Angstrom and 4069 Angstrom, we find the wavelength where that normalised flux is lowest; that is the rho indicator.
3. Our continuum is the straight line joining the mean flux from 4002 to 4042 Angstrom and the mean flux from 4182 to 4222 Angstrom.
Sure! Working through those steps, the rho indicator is 4060.5 Angstrom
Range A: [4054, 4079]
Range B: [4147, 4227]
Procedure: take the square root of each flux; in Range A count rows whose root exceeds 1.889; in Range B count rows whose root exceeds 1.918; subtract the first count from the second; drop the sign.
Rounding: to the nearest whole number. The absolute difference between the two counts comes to 12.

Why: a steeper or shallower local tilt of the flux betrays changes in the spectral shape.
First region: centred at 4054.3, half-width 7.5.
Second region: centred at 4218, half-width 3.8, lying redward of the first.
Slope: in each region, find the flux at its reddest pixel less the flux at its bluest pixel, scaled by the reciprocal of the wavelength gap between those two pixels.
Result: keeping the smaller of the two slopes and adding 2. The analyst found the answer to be 1.96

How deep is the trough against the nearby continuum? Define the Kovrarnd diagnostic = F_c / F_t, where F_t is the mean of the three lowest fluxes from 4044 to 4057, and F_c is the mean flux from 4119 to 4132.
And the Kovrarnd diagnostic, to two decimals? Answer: 1.01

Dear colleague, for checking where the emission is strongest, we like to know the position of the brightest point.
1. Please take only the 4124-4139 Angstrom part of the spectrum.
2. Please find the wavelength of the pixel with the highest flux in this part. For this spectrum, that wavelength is 4135.5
